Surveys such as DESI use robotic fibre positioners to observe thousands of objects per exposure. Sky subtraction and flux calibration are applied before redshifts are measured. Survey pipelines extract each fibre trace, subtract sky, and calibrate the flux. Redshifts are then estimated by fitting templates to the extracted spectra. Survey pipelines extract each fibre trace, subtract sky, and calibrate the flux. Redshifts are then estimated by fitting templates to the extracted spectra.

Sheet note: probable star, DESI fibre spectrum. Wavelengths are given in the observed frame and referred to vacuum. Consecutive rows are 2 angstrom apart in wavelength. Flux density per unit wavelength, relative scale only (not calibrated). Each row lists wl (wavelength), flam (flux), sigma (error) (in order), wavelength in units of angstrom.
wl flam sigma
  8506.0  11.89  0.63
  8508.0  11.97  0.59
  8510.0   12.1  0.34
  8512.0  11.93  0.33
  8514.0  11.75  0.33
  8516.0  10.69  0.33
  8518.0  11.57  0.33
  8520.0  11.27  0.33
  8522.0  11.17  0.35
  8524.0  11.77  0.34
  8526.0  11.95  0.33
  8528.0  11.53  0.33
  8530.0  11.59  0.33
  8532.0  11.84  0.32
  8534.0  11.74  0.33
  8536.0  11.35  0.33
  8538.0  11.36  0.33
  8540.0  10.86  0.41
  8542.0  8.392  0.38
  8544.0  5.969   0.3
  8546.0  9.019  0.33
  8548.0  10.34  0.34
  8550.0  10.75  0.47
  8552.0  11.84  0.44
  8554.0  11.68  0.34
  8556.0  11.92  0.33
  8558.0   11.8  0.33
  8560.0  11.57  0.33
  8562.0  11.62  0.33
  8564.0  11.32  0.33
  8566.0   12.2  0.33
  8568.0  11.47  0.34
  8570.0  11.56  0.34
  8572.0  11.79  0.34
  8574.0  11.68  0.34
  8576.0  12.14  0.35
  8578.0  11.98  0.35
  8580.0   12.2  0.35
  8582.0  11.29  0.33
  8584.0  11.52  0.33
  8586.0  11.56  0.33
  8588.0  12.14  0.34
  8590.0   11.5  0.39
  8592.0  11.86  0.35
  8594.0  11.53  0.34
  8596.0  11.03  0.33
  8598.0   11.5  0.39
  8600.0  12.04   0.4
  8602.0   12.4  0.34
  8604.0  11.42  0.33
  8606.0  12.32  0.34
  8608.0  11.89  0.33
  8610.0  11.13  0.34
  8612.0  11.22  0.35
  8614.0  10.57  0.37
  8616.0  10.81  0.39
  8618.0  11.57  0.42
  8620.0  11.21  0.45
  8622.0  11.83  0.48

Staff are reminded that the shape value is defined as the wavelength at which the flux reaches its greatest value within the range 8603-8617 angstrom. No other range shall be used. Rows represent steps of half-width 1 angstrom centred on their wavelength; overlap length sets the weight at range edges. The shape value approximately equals 8606.0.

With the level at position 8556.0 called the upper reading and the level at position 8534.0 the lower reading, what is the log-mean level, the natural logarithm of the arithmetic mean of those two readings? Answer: 2.47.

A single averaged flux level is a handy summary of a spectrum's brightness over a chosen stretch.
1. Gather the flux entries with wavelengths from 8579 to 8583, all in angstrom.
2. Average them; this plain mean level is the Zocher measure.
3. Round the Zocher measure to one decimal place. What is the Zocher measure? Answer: 11.7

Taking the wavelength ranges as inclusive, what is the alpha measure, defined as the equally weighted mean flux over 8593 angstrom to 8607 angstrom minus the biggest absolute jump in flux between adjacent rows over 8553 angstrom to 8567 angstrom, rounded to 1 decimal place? 10.9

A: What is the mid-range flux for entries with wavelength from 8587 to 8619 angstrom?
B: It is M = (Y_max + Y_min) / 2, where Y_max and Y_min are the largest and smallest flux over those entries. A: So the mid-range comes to 11.5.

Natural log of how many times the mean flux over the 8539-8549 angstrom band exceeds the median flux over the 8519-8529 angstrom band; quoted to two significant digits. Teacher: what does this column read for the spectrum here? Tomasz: -0.26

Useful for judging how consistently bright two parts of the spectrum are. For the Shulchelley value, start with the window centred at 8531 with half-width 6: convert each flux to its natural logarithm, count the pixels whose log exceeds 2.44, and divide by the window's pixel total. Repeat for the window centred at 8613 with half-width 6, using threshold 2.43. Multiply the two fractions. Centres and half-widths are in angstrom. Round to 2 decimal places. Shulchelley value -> 0.28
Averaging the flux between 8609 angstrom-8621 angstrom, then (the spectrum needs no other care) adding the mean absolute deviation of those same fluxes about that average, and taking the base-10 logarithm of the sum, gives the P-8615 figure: 1.05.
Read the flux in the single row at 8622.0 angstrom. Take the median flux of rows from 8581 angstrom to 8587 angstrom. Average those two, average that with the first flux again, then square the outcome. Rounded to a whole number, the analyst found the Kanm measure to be 138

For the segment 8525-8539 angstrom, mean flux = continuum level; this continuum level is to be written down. 11.6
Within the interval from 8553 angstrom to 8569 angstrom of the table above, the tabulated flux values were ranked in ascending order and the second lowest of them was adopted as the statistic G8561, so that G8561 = 11.47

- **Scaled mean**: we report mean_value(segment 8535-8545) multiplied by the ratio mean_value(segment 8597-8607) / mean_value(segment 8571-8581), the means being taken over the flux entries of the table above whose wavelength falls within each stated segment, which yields 9.6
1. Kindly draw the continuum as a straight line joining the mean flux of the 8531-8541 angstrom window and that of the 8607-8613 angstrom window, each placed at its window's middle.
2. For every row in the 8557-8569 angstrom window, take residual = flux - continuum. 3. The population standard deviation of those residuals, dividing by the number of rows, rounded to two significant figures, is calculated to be 0.28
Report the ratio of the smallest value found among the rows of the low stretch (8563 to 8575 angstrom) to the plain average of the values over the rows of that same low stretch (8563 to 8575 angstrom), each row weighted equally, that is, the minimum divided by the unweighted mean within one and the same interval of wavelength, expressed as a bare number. 0.970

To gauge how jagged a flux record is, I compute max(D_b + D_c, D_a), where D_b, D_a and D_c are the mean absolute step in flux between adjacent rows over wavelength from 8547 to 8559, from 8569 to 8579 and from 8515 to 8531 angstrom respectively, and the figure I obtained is 0.77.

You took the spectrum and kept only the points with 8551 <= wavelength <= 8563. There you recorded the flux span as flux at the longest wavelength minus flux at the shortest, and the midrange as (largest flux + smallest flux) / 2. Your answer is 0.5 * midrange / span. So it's -27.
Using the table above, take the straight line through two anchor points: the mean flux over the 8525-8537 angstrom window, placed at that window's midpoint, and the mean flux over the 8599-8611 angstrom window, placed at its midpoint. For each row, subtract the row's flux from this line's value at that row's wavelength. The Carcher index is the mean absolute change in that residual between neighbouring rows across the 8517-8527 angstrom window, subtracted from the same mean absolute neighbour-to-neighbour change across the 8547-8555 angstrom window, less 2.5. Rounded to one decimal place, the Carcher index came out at -2.2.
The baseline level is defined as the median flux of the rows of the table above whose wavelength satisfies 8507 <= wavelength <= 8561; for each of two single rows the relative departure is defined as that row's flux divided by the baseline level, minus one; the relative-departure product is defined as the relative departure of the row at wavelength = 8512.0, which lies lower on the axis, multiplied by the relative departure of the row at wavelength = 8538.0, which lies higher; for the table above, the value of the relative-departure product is -0.0006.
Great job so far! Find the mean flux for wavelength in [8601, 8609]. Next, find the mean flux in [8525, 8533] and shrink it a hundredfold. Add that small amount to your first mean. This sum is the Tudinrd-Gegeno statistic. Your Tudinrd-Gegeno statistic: 12.1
